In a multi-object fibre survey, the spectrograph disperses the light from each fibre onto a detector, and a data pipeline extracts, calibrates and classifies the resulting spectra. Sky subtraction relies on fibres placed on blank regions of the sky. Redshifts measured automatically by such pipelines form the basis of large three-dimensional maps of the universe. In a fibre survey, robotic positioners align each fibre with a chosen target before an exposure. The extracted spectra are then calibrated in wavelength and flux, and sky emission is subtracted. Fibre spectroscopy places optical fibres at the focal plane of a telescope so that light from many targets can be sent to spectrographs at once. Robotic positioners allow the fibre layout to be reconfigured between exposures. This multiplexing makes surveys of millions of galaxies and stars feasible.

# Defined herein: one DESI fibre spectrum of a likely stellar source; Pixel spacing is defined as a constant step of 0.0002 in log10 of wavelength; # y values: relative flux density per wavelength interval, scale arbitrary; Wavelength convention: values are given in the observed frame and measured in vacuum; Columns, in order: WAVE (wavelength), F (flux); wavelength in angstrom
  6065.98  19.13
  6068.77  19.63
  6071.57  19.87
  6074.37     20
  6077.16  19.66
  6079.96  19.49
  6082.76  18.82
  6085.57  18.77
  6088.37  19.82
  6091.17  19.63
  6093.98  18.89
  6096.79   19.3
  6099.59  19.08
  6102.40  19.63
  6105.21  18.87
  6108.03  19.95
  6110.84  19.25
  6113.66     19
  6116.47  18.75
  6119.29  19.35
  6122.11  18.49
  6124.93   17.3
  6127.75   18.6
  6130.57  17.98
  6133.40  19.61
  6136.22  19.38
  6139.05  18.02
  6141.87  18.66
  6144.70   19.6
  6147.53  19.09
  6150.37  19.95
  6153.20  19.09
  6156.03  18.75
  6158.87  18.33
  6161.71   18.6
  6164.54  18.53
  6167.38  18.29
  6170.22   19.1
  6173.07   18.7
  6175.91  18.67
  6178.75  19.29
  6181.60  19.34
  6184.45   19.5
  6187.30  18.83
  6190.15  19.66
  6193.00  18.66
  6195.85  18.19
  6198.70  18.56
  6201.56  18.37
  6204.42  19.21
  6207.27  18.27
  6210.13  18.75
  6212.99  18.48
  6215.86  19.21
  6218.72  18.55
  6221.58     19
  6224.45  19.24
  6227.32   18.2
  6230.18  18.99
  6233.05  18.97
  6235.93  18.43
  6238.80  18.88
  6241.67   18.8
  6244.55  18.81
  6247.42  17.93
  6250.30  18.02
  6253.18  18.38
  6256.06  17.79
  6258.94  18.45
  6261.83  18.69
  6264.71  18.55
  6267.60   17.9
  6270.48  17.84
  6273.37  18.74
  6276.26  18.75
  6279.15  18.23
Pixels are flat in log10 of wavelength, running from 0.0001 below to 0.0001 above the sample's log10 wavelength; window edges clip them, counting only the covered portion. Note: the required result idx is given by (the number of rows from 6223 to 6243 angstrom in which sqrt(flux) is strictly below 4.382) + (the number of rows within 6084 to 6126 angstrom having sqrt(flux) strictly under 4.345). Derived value 11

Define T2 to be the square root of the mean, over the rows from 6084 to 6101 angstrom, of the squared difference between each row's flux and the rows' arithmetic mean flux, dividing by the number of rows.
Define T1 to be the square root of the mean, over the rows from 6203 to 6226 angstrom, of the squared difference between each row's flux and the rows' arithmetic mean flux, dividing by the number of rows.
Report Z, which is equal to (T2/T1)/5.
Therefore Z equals 0.21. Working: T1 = 0.35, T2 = 0.379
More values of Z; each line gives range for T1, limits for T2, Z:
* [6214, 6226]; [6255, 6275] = 0.28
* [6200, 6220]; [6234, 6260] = 0.21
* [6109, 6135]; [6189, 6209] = 0.15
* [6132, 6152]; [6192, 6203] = 0.06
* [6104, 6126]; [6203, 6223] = 0.09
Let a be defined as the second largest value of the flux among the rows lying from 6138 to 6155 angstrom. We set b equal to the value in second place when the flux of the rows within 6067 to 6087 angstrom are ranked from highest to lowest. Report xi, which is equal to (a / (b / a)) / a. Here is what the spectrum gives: 0.99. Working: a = 19.6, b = 19.87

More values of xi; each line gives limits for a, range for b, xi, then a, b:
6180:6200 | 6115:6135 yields 1.01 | 19.5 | 19.35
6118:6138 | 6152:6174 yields 1.02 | 19.38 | 19.09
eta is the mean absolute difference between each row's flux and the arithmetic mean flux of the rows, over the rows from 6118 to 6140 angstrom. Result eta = 0.64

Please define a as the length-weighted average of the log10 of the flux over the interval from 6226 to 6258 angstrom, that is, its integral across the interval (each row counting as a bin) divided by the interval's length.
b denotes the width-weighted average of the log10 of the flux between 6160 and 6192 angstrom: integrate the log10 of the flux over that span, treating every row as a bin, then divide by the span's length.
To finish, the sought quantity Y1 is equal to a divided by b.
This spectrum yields 0.992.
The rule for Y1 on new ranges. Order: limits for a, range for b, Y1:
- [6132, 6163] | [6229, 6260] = 1.009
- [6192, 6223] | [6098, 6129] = 0.995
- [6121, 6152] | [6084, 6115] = 0.991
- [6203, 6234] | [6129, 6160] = 0.998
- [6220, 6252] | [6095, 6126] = 0.994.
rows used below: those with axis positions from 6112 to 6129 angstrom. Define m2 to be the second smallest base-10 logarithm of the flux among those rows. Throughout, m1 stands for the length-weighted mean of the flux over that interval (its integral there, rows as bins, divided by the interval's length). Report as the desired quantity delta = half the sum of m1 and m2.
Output 9.9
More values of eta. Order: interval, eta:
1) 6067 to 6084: 0.28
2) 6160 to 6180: 0.26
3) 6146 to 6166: 0.40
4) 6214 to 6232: 0.33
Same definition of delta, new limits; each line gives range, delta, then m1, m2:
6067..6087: 10.4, 19.5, 1.27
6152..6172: 10.0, 18.7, 1.26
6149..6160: 10.2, 19.0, 1.27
